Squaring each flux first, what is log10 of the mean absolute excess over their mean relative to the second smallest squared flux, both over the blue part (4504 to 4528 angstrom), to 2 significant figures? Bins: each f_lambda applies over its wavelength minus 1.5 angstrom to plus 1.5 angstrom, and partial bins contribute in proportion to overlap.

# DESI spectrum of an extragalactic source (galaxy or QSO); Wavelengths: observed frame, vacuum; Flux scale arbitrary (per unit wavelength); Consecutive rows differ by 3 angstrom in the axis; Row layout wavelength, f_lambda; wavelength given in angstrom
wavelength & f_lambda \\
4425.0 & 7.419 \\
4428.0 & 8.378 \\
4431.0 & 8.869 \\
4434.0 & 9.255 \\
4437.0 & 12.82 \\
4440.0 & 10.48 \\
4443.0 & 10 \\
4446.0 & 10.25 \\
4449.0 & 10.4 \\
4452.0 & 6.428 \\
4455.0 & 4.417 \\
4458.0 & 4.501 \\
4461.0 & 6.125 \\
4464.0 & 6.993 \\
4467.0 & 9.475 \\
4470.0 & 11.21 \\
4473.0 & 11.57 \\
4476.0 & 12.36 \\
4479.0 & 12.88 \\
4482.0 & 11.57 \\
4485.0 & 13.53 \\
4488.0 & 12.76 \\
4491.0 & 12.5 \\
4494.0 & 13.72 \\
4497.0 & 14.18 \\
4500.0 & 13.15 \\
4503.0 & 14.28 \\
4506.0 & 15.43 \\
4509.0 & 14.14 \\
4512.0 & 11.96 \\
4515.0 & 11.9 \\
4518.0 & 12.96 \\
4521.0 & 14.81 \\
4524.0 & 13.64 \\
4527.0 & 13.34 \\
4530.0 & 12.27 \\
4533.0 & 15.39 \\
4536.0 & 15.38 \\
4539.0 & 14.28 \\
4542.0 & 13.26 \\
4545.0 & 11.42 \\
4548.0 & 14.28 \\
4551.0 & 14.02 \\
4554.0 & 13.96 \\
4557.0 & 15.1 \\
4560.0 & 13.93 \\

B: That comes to -0.73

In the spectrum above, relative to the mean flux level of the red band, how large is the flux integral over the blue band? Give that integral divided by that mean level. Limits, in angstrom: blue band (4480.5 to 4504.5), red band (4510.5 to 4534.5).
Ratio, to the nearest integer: 24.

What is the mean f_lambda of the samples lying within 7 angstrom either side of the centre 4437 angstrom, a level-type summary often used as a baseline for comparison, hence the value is 10.3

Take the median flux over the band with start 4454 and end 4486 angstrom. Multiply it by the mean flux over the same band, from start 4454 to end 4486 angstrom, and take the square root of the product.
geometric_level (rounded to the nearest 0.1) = 10.3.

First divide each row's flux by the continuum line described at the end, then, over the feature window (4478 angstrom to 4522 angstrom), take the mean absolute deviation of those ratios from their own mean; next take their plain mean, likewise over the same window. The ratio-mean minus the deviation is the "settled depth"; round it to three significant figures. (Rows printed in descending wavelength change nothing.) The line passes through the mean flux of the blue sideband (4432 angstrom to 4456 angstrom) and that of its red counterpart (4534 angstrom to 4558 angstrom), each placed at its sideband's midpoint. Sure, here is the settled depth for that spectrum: 1.05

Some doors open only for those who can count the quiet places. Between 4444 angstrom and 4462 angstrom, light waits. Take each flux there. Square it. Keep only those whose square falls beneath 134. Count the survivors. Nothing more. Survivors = 6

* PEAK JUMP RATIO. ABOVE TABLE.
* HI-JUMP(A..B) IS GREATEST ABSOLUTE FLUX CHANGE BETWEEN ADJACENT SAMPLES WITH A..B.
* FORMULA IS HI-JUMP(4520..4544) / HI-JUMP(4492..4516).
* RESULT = 1.4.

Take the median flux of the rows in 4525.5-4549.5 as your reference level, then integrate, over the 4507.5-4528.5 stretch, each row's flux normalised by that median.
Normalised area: 20.1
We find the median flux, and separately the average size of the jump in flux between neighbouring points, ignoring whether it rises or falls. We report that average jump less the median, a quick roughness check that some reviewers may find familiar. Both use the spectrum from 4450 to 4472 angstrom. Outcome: -5.0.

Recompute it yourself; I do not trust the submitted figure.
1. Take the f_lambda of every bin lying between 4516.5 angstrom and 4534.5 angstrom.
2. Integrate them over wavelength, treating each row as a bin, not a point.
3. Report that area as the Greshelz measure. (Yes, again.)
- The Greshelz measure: 247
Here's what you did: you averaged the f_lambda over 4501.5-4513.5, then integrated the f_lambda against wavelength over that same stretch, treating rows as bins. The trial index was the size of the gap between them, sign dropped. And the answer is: 153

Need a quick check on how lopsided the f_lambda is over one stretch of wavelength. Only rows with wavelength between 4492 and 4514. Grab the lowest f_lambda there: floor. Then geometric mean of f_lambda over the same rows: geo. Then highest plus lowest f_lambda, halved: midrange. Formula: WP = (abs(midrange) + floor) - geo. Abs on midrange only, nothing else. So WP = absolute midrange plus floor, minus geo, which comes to 11.9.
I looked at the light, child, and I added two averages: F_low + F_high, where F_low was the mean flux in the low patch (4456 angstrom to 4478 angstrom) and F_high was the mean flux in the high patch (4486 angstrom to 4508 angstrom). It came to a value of 23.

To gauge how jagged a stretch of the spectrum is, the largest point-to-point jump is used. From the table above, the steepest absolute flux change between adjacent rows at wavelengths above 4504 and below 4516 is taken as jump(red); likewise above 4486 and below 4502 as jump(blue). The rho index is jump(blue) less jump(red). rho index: -1.0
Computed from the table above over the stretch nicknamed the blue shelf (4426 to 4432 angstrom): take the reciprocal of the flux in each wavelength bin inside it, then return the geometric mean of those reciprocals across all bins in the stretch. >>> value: 0.116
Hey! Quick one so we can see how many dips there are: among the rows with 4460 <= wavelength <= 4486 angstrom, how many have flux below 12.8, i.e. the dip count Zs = 7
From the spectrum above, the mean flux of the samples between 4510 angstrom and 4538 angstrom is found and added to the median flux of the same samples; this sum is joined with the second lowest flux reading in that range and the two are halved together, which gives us 19.4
